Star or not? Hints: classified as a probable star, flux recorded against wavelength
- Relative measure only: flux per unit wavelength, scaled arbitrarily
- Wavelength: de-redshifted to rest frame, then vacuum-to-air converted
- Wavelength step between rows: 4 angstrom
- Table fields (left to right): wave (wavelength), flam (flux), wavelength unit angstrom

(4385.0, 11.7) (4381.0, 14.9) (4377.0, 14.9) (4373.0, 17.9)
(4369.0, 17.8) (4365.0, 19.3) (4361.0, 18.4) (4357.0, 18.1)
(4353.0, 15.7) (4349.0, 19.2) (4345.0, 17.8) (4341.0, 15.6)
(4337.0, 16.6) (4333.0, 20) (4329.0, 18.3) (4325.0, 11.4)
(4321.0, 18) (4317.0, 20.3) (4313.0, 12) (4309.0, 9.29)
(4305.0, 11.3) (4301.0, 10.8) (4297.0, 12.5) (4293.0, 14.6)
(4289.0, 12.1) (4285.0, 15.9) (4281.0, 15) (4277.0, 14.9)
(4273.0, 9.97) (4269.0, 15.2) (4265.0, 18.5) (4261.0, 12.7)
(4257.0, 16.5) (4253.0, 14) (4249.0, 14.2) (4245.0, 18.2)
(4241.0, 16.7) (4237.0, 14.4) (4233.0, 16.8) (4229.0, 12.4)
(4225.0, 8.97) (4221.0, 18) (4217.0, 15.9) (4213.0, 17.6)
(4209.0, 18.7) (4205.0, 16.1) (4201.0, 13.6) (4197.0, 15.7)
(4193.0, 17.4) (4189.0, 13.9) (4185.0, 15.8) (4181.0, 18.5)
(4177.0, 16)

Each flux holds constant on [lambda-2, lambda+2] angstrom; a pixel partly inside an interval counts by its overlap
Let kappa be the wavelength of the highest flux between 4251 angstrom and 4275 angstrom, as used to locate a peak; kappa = 4265.0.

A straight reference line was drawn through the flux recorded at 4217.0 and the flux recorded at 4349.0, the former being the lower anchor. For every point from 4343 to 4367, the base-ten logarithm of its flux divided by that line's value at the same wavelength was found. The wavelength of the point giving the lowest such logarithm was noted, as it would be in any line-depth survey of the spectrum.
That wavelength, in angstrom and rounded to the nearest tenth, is 4353.0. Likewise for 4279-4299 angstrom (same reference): 4289.0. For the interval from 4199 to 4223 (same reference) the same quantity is 4201.0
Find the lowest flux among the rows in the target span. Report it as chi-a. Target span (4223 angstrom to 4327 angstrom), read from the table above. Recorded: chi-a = 8.97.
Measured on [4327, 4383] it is 14.9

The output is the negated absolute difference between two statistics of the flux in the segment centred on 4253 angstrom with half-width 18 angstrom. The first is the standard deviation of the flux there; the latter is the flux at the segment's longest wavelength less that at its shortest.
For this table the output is -1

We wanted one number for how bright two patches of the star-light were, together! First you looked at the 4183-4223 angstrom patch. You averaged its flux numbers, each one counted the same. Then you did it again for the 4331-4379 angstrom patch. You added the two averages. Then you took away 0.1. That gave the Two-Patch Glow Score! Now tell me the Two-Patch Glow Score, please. 33.8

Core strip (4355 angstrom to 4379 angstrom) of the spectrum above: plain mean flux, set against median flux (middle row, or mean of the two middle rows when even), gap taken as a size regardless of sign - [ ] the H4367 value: 0.27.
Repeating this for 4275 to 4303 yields 0.91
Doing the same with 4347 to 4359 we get 0.43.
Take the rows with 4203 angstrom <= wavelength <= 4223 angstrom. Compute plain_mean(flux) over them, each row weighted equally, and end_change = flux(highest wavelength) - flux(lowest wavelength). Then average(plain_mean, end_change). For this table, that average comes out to 9.6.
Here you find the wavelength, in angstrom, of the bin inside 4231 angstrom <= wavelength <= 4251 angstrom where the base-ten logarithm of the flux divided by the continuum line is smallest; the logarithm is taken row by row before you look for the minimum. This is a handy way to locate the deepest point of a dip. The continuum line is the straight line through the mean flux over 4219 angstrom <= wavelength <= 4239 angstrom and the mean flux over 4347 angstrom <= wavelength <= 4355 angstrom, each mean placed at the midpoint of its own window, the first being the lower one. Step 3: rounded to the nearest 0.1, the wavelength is 4249.0 angstrom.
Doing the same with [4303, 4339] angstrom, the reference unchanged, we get 4309.0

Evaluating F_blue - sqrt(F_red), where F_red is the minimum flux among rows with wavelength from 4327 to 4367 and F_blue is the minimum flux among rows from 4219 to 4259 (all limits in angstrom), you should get 5.0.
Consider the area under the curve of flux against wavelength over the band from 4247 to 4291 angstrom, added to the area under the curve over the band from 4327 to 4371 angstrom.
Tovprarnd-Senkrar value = 1423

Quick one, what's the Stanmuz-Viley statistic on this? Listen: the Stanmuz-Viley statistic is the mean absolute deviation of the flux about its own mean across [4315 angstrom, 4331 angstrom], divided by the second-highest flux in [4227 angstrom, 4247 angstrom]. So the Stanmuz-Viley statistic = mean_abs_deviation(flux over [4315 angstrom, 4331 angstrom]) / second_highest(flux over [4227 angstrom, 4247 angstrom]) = 0.17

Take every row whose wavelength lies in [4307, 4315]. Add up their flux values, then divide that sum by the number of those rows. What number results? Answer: 10.6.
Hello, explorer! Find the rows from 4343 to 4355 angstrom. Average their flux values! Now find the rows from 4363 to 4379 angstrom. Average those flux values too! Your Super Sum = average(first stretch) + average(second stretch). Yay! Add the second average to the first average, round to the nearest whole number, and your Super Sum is 35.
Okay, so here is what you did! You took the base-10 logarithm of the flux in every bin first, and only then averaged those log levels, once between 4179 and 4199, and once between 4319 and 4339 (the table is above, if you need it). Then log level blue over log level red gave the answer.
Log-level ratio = 0.99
